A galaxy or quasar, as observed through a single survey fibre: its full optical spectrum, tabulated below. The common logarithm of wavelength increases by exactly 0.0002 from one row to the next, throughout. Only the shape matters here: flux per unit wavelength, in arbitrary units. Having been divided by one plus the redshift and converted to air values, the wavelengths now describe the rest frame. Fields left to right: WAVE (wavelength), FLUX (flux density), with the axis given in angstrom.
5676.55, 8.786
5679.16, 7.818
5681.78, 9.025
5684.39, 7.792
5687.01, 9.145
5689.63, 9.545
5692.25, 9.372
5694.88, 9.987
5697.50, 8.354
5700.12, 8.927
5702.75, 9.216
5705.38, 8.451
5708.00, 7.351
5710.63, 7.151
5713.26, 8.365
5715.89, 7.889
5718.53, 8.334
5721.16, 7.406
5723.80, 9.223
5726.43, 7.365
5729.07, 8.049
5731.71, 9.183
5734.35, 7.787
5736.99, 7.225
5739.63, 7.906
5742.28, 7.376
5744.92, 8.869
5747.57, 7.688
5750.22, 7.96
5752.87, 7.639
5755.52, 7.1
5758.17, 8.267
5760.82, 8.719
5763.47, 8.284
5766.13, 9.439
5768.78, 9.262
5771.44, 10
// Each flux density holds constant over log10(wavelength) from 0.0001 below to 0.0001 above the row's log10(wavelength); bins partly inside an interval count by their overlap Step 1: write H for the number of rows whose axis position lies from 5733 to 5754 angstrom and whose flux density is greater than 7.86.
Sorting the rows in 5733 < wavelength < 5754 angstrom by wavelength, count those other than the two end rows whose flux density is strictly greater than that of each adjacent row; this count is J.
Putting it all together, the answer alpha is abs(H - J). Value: 0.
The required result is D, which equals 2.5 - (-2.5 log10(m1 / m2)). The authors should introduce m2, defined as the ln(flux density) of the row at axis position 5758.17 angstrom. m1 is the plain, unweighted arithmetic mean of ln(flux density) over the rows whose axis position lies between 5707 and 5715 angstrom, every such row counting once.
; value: 2.46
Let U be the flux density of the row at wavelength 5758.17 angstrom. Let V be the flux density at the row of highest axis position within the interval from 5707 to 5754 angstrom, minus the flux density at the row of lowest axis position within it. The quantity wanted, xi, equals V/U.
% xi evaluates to 0.03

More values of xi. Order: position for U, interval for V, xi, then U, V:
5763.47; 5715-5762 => 0.10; 8.284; 0.8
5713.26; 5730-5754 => -0.18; 8.365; -1.5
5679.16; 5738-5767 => 0.20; 7.818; 1.5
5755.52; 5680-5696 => 0.14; 7.1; 1.0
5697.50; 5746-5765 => 0.07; 8.354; 0.6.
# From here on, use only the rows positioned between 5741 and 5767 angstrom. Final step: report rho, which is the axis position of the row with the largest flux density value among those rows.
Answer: 5766.13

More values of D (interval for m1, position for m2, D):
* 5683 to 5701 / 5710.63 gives 2.62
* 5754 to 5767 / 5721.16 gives 2.56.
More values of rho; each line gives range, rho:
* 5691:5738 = 5694.88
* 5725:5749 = 5731.71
